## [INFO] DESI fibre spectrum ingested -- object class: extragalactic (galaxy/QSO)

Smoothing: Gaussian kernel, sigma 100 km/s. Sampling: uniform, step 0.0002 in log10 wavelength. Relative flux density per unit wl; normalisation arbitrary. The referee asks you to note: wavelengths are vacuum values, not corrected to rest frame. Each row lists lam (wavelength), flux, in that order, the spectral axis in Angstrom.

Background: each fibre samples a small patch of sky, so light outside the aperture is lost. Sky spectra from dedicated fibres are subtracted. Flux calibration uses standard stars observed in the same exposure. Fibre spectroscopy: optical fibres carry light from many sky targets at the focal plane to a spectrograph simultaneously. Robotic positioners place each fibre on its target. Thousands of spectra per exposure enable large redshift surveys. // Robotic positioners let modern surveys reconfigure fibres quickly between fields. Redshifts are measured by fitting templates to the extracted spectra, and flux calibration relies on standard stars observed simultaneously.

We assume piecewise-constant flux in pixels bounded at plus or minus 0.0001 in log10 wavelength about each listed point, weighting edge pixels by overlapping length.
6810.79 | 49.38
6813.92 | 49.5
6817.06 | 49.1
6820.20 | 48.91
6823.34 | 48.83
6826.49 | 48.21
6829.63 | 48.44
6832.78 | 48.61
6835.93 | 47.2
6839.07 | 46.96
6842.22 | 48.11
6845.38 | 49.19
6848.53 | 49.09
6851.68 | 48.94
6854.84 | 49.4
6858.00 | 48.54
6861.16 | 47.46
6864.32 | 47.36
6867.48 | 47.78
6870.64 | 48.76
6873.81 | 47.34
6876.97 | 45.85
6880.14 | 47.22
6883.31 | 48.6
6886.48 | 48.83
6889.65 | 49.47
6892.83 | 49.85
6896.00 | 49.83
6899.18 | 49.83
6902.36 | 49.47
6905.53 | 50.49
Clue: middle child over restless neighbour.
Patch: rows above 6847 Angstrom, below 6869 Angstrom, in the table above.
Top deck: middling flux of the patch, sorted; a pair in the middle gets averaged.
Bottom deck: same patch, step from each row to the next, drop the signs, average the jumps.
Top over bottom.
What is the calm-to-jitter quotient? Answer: 95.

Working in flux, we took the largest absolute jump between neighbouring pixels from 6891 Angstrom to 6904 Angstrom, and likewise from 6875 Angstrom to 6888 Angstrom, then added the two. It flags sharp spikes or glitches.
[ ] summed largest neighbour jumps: 1.74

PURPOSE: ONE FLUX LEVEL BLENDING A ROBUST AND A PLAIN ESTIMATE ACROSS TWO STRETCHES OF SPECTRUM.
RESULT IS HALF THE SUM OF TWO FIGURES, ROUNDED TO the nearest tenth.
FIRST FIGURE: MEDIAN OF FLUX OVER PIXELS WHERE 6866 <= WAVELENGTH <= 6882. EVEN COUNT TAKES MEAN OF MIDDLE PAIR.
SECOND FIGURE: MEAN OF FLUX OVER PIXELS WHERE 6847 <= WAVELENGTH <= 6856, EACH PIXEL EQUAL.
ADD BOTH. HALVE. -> 48.2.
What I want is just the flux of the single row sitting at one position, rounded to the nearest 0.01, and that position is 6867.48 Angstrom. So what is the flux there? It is 47.78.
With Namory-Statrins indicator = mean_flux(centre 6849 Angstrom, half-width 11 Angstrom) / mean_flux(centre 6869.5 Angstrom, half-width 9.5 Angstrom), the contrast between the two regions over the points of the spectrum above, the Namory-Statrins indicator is 1.025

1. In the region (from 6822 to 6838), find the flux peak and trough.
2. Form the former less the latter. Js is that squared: 2.7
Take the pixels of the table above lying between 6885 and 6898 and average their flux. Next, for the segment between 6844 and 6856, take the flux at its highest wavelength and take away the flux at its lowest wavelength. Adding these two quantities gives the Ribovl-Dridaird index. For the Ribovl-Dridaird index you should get 49.7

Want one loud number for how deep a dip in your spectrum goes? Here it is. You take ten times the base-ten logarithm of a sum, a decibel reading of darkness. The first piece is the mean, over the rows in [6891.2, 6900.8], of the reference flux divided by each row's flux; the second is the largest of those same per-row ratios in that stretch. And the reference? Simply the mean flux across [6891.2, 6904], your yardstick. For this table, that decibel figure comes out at 3.00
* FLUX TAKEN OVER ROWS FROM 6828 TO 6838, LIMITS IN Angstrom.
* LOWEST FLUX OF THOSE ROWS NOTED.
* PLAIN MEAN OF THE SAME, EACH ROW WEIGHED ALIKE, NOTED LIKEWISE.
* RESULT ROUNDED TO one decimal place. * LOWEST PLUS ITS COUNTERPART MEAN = 95.3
